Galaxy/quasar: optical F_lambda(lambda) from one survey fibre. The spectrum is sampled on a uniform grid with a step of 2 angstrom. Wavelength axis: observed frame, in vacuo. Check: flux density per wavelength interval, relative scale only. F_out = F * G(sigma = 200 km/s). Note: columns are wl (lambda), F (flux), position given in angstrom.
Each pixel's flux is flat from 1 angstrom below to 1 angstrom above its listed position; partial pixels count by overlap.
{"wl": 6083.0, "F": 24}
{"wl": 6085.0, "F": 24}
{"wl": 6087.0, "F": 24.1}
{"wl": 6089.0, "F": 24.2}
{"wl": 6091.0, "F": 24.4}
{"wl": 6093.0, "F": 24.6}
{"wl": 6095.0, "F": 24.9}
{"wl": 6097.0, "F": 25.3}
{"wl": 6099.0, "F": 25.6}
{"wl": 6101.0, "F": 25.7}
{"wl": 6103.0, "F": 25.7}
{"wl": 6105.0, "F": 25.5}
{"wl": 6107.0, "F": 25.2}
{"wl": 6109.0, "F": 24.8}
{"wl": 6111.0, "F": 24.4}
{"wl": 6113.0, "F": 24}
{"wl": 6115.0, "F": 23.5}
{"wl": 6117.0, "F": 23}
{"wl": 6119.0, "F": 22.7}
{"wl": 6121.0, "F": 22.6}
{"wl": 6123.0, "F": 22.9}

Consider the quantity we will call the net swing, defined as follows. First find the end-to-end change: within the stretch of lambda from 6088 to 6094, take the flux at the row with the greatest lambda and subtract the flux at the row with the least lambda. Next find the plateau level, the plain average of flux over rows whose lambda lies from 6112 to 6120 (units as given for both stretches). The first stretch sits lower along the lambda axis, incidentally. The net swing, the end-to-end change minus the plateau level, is -22.9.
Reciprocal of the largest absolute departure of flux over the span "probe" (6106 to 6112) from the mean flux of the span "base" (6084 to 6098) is 1.4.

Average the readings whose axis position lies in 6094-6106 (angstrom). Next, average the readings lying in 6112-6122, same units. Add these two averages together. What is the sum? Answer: 48.6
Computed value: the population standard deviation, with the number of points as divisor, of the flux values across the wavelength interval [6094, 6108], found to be 0.27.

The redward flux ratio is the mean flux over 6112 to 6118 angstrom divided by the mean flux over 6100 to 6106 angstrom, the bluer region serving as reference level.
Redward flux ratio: 0.92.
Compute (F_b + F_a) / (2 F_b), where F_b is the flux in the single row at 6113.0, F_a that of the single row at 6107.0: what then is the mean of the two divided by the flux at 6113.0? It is 1.025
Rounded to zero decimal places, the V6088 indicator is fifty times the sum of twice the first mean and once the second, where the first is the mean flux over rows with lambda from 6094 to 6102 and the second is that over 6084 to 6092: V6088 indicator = 3746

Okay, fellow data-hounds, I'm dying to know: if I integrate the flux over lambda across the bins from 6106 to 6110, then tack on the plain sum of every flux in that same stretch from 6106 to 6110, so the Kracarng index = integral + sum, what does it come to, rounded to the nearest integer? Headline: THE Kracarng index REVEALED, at 150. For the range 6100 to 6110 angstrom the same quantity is 381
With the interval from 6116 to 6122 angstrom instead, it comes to 205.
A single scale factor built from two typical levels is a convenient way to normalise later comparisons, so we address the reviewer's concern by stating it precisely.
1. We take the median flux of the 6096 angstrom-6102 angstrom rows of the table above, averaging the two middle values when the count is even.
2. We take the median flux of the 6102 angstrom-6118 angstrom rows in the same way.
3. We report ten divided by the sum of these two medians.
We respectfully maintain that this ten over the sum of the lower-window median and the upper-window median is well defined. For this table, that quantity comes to 0.1992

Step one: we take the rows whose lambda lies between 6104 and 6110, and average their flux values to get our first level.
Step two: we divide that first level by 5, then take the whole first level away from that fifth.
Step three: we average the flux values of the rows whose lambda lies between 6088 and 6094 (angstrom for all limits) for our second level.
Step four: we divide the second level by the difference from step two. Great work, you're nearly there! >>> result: -1.21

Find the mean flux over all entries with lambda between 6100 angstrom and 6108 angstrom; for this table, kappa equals 25.5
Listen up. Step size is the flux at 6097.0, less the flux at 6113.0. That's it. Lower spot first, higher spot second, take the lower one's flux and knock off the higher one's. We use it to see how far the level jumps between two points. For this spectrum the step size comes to 1.3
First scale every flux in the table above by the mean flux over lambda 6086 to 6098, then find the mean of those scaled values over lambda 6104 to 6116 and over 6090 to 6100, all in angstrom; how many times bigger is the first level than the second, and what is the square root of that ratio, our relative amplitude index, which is 0.99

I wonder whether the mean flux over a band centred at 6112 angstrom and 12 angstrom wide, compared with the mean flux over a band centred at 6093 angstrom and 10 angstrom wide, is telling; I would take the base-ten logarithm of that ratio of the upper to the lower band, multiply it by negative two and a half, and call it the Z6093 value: 0.024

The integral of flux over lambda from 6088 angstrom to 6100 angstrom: 298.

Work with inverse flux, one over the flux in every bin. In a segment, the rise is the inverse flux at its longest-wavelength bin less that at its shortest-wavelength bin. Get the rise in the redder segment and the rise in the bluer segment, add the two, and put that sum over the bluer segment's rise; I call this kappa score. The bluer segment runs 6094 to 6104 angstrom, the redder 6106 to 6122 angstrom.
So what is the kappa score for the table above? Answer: -2.7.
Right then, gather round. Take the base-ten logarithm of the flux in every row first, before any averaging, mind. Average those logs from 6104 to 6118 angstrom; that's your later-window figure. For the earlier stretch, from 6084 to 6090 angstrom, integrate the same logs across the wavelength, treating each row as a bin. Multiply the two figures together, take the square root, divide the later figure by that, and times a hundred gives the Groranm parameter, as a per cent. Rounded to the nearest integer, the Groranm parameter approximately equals 41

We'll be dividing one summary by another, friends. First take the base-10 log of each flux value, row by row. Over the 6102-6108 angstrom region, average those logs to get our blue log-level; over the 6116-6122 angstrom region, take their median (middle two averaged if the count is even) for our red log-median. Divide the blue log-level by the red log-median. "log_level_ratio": 1.037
